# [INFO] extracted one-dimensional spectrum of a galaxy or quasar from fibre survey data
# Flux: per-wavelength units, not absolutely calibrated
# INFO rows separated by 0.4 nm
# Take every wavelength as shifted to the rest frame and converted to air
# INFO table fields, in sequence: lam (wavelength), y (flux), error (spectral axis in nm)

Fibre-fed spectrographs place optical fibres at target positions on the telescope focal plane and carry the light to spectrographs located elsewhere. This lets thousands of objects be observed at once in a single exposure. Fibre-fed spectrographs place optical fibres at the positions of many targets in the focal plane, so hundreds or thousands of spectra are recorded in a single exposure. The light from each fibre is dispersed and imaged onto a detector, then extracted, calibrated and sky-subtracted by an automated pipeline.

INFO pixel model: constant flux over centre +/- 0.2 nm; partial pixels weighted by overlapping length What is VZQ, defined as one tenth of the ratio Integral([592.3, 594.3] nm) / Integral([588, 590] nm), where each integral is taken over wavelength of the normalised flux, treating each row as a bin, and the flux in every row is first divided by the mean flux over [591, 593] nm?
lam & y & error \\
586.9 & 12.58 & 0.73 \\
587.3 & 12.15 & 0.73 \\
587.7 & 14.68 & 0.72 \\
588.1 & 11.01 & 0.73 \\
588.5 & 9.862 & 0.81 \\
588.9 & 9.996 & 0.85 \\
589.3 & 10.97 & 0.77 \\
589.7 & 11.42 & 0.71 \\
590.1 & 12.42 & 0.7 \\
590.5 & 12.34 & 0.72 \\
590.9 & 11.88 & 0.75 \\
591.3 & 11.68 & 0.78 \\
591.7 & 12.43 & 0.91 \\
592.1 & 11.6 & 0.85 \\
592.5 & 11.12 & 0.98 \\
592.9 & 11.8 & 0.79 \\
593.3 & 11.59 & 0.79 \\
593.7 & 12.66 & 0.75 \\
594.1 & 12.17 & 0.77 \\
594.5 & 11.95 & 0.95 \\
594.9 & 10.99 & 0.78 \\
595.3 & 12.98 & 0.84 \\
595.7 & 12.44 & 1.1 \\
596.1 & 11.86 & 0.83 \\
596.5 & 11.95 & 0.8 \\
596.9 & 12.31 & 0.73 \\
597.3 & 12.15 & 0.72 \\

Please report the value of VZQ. 0.111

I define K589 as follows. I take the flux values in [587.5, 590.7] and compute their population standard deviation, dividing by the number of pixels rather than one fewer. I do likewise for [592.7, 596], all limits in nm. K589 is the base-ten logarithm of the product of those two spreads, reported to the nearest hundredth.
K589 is -0.06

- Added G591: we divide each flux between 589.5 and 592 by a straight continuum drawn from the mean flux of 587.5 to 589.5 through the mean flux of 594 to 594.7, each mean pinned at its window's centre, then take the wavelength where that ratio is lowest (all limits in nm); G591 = 589.7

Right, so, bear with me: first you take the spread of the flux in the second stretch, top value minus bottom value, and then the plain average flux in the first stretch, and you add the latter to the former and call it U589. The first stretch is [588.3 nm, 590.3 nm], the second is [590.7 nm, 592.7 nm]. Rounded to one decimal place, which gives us 12.2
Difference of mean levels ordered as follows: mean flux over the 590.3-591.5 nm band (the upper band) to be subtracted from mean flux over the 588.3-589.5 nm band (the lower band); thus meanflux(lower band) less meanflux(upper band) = -1.7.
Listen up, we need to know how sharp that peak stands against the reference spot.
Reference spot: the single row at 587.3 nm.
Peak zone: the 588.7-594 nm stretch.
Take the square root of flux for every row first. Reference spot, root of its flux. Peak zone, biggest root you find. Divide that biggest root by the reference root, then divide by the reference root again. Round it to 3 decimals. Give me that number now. 0.293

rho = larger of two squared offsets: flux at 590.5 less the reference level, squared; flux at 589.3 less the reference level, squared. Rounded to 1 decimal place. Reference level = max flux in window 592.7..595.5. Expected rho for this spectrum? 4.0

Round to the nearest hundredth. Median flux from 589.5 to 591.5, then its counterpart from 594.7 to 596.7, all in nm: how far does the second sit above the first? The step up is 0.07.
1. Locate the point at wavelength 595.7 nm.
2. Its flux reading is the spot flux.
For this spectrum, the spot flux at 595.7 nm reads 12.44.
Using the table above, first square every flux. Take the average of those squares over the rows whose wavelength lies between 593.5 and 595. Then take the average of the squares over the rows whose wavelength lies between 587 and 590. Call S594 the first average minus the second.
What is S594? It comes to 10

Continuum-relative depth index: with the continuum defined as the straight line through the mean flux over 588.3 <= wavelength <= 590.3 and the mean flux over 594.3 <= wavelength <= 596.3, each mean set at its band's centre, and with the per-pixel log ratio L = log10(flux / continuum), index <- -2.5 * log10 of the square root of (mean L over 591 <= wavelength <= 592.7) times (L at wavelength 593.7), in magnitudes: 4.3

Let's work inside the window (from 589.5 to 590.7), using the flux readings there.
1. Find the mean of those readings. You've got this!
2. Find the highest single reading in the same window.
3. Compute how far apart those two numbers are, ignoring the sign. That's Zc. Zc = 0.36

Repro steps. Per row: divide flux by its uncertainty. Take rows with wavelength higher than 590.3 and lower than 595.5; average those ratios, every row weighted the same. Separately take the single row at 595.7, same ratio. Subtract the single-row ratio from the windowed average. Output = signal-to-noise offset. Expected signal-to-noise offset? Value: 3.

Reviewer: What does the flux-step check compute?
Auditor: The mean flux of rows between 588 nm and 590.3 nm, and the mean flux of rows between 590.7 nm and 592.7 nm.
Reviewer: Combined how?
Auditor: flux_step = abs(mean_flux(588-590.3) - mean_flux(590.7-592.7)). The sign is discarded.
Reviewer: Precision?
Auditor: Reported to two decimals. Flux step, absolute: 0.80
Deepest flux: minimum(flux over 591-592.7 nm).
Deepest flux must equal 11.12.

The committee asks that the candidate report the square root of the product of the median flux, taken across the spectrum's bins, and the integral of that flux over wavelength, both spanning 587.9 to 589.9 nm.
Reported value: 15.3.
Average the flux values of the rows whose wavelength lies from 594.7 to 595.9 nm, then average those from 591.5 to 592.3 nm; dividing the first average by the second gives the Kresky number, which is 1.01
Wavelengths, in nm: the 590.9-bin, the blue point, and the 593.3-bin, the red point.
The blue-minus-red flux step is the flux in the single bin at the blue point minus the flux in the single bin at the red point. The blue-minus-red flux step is 0.29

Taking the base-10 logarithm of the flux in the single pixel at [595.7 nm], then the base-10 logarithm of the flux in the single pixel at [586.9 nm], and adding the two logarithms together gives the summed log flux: 2.19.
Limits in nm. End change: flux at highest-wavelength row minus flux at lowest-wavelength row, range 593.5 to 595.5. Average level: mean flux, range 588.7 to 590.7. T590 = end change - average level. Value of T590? -11.1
